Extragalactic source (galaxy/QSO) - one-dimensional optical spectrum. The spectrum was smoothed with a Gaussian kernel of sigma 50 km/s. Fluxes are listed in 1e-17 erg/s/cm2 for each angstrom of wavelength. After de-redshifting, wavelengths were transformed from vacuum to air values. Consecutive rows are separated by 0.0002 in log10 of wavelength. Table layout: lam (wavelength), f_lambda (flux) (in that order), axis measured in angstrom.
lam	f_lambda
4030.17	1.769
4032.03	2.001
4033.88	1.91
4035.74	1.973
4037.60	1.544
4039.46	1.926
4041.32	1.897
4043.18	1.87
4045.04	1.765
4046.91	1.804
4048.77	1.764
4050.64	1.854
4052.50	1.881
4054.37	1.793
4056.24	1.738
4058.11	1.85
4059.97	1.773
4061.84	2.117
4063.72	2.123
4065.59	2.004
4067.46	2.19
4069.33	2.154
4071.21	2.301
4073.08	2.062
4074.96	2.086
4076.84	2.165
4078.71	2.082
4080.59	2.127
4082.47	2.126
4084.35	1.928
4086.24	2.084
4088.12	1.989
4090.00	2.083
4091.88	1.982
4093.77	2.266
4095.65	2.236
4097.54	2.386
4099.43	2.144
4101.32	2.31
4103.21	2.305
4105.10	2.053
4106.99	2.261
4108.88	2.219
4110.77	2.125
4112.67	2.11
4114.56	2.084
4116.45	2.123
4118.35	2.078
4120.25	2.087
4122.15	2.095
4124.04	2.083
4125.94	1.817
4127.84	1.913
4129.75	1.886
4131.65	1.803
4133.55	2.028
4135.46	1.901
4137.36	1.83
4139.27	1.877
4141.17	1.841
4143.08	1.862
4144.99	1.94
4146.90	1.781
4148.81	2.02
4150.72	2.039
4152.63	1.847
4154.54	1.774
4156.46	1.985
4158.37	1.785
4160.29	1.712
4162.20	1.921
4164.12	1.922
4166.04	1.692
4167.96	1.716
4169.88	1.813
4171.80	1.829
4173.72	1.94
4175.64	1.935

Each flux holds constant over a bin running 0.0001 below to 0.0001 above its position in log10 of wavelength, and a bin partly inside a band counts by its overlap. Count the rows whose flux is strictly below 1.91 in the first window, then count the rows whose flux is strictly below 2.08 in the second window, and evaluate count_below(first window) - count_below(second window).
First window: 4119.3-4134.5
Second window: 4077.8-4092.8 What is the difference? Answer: 0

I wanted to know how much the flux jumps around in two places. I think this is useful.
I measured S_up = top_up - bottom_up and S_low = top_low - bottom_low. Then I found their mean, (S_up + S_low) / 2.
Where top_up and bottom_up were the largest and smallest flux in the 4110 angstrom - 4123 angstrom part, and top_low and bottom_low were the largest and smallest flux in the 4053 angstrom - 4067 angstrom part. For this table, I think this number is 0.22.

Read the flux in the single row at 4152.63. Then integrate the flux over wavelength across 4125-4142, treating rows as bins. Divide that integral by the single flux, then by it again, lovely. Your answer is 9.4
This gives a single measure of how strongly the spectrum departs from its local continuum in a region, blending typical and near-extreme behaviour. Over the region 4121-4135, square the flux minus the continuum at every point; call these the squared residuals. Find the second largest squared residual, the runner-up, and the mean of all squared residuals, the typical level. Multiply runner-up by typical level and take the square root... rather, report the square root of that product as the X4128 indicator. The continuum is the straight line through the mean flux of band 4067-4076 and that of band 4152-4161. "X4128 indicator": 0.014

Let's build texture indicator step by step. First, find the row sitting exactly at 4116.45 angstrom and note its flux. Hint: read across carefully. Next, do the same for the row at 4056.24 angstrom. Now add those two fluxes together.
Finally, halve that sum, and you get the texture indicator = 1.93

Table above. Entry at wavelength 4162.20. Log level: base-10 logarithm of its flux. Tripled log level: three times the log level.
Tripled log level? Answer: 0.85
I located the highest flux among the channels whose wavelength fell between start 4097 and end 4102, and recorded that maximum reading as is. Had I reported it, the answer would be 2.386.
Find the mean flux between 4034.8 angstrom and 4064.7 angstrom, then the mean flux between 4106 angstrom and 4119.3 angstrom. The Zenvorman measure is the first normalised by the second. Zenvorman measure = 0.87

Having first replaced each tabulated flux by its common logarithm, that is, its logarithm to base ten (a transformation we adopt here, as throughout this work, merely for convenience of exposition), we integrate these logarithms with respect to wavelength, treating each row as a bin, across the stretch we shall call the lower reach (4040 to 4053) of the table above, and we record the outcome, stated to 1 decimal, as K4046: 3.4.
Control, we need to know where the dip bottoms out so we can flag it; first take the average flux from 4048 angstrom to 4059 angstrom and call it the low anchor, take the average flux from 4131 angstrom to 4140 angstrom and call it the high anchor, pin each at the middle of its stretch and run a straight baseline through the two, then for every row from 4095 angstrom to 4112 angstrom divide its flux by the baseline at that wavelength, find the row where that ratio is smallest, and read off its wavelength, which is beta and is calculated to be 4105.10 angstrom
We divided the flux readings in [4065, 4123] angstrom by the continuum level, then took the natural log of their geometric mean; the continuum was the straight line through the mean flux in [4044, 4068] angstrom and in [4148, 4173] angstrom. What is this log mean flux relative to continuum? 0.13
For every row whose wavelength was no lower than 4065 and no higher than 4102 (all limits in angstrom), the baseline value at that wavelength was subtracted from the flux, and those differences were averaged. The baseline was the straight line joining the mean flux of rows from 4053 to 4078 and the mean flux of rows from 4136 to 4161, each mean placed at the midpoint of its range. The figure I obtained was 0.14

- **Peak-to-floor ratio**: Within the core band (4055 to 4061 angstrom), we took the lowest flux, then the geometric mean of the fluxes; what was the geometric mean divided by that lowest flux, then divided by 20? 0.0514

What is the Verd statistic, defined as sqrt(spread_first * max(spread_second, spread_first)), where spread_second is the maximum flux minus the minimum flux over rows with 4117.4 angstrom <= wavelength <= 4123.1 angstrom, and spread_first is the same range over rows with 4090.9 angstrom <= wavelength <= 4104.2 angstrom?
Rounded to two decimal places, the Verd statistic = 0.40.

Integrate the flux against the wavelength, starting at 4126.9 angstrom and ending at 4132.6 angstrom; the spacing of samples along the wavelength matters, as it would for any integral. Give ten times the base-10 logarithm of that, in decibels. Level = 10.3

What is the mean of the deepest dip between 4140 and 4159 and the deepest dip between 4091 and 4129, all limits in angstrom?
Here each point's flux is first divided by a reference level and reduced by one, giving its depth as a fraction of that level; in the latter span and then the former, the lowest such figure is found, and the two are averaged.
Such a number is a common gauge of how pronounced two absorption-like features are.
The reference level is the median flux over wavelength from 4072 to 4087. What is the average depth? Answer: -0.139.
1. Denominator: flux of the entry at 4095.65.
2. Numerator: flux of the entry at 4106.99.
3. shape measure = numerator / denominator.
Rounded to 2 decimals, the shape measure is 1.01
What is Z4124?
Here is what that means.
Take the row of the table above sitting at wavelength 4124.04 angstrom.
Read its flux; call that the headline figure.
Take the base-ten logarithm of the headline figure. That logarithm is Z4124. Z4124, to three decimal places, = 0.319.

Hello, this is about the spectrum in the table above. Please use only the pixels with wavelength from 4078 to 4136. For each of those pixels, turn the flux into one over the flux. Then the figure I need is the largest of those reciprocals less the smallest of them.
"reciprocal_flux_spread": 0.14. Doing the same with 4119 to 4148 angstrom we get 0.08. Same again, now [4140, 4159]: 0.07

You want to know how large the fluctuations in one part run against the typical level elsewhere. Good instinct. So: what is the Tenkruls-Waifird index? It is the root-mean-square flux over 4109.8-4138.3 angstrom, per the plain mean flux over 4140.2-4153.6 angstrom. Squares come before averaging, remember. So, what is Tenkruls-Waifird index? 1.05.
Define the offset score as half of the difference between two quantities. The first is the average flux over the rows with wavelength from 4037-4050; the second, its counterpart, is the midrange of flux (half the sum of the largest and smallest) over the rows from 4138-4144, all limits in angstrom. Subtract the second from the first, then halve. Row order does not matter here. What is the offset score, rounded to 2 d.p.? -0.03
